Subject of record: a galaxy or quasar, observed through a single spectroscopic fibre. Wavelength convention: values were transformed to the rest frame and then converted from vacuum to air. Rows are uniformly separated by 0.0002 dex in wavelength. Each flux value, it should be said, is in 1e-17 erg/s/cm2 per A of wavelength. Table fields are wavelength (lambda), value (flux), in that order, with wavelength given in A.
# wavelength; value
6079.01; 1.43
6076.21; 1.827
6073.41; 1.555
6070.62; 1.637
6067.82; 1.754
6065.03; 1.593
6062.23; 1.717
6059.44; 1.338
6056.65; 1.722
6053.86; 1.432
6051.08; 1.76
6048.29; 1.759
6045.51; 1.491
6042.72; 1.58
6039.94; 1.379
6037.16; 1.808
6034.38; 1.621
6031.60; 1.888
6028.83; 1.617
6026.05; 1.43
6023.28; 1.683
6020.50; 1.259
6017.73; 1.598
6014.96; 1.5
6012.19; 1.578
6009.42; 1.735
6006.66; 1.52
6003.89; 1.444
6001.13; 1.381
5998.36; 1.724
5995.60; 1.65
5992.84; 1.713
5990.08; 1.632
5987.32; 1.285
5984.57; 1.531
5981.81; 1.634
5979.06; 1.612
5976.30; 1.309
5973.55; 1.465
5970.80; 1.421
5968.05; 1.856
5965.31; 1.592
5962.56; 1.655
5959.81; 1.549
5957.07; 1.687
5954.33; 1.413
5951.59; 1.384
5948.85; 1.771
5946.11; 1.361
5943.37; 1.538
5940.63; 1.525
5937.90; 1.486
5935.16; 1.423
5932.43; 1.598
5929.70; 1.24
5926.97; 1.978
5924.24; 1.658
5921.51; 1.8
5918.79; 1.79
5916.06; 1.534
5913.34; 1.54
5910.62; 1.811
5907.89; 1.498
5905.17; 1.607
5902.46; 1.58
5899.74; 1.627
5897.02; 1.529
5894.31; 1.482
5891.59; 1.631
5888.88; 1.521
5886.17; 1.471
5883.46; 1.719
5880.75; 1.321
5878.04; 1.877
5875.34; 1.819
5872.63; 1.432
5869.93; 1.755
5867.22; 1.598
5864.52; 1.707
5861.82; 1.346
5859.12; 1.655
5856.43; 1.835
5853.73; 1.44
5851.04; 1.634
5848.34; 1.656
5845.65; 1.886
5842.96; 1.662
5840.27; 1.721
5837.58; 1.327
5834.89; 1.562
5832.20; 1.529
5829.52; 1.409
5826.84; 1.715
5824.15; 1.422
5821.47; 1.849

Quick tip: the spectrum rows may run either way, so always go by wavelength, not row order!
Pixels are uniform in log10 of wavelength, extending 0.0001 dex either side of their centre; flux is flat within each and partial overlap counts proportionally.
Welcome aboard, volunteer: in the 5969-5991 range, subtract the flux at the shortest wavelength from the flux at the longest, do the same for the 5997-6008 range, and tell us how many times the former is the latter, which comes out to -1.0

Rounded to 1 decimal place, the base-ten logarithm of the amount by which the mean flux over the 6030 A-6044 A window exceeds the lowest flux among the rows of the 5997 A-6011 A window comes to -0.6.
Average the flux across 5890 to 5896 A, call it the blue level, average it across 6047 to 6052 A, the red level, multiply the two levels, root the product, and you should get 1.65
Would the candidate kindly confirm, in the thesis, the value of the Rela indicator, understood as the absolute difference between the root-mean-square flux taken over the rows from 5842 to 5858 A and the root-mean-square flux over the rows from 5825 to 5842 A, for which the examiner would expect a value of 0.14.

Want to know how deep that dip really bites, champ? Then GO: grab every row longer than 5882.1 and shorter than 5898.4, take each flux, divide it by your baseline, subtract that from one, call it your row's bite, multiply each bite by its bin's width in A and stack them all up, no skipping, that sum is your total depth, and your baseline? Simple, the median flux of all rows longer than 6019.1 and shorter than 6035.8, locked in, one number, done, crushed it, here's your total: 0.6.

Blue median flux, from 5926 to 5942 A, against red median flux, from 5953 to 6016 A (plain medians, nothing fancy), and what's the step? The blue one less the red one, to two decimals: -0.07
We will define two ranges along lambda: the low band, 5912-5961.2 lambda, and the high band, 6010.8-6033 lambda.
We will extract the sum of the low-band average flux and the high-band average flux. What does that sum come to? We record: 3.14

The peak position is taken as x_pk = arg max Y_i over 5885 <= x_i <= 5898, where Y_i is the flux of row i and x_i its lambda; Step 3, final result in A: 5891.59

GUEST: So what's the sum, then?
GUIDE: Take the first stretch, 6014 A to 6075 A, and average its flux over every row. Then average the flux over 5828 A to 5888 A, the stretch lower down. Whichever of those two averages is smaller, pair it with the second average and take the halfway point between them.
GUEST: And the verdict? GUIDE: 1.60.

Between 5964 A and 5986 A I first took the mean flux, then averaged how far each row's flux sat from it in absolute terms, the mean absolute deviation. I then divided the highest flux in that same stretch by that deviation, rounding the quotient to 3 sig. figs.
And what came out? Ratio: 15.3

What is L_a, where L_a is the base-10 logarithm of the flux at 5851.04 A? 0.21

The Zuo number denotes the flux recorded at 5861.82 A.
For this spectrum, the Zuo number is 1.346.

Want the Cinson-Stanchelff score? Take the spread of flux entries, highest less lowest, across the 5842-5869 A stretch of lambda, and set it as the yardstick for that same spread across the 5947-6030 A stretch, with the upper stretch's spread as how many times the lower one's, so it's 1.1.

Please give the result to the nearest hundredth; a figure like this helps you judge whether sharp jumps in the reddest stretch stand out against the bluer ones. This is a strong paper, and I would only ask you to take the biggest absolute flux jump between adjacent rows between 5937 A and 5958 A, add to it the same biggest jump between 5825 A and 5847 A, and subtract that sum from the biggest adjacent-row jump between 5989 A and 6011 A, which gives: -0.46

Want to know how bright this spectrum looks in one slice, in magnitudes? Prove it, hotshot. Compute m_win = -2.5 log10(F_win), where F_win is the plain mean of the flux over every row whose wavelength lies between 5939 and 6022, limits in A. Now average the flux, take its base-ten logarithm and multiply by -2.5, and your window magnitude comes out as -0.472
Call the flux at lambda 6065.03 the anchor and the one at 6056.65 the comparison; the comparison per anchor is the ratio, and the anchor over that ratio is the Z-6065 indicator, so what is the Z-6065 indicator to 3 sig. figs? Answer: 1.47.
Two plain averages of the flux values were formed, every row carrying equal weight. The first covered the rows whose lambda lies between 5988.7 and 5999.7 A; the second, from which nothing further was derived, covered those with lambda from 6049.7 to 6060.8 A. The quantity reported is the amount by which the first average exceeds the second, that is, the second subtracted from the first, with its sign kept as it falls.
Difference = 0.12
